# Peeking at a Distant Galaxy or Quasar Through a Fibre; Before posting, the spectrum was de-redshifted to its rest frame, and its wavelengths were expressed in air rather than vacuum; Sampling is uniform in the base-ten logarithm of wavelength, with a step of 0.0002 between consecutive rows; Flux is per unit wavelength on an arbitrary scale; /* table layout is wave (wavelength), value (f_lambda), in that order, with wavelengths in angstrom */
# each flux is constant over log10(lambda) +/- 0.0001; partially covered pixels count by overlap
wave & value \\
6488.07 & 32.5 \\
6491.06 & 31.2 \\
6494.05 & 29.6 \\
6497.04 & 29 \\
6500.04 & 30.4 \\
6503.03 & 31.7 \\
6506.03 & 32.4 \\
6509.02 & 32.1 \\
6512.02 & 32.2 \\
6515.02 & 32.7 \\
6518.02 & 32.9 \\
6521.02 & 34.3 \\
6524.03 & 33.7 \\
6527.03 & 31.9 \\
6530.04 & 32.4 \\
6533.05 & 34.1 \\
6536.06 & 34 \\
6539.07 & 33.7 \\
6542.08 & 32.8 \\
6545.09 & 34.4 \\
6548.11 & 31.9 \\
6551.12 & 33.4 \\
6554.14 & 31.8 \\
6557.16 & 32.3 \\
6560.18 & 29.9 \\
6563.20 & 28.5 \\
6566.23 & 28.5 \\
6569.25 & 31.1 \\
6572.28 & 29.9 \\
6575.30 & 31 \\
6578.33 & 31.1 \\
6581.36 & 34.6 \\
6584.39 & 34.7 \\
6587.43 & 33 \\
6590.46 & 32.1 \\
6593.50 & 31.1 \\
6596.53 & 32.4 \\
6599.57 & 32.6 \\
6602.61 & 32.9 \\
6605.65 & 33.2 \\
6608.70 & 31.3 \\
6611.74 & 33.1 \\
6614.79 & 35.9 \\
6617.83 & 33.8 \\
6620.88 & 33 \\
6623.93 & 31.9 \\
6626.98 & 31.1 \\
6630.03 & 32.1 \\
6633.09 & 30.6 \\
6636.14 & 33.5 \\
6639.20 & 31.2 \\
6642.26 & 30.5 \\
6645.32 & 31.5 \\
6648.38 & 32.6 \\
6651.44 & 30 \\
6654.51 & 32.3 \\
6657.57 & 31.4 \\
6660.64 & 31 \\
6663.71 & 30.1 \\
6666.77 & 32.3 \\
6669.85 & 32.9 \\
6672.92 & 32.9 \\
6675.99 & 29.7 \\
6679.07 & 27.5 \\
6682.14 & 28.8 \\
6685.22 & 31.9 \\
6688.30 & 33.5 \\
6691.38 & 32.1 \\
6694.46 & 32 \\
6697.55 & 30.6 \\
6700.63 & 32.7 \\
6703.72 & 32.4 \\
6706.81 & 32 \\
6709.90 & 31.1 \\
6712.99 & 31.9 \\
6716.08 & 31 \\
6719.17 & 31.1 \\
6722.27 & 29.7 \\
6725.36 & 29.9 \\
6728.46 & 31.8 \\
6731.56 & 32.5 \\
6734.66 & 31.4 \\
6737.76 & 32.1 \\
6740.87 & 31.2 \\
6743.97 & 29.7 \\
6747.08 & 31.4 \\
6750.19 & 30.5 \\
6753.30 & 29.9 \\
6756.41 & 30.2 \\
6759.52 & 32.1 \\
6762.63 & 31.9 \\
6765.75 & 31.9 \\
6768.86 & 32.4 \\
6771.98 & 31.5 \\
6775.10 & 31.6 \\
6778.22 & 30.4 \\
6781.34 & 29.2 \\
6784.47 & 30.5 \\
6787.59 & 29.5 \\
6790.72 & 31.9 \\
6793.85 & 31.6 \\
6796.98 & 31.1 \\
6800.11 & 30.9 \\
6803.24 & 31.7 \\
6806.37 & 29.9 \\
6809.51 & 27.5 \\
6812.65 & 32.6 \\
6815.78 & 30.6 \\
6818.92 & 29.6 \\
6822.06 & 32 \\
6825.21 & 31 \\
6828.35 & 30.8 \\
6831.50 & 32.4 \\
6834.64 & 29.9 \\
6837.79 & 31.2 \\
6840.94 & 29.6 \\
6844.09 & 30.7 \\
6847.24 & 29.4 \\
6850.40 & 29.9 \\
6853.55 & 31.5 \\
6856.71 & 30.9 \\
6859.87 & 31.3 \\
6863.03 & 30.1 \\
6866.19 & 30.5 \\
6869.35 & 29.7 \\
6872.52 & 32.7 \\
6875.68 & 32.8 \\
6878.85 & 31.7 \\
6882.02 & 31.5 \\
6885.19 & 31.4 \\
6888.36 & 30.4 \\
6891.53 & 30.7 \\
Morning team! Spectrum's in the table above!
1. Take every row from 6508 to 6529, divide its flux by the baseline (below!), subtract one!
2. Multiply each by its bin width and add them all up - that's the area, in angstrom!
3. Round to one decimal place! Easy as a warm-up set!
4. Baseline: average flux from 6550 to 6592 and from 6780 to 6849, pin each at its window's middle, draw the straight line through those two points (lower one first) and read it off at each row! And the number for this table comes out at 0.7 angstrom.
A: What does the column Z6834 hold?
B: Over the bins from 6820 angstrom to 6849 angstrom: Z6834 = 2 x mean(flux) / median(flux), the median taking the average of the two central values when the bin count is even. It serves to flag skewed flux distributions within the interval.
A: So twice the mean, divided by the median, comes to 2.00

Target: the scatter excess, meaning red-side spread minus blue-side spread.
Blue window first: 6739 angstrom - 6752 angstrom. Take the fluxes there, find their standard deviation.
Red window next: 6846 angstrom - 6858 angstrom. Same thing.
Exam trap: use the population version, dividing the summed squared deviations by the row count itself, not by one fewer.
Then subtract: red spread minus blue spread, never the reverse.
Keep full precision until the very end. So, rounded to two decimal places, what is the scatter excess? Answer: 0.16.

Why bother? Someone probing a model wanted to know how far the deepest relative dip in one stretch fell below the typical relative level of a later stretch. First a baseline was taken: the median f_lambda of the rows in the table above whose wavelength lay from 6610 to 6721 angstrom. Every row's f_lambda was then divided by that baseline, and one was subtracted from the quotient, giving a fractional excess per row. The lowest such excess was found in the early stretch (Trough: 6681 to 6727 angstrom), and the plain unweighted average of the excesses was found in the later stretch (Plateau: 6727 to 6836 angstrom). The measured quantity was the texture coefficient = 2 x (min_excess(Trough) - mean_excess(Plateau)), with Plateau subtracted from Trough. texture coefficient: -0.14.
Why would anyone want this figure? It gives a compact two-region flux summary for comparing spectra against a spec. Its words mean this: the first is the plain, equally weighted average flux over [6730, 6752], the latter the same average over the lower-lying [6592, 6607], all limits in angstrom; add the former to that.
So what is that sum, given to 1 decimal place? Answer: 63.7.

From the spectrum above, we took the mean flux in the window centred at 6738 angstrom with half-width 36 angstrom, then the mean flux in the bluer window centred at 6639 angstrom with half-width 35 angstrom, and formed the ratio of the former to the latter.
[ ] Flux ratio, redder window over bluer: 0.975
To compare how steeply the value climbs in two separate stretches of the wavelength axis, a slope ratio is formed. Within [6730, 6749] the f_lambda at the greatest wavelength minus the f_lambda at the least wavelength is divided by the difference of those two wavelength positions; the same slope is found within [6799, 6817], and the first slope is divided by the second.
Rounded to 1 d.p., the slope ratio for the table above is 3.7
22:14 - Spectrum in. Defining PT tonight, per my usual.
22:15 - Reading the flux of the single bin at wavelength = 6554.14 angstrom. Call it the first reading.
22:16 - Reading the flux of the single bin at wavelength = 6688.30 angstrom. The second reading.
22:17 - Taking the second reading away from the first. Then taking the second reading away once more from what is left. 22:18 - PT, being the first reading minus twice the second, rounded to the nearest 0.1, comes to -35.2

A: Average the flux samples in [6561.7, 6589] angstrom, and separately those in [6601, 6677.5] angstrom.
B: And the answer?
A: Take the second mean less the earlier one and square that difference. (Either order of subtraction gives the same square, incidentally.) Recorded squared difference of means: 0.4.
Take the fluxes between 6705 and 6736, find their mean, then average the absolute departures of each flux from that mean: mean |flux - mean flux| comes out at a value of 0.68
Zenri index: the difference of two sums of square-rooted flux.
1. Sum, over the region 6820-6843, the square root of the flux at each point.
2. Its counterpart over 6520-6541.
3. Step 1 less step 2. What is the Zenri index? -1.52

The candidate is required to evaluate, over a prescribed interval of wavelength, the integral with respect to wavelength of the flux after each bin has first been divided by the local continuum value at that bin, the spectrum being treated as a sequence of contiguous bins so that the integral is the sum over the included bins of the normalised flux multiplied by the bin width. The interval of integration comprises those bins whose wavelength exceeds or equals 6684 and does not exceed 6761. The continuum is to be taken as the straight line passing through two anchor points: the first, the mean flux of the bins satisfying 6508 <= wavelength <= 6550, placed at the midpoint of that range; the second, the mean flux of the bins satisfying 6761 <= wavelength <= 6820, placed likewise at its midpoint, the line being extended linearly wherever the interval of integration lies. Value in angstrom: 77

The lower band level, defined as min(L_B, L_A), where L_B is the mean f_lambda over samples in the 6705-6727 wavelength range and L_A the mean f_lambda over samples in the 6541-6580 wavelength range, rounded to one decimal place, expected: 31.0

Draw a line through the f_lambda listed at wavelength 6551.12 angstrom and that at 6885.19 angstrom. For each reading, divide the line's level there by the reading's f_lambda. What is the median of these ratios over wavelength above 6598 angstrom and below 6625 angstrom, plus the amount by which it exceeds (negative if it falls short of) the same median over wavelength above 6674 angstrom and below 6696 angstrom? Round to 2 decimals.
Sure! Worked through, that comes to 0.98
